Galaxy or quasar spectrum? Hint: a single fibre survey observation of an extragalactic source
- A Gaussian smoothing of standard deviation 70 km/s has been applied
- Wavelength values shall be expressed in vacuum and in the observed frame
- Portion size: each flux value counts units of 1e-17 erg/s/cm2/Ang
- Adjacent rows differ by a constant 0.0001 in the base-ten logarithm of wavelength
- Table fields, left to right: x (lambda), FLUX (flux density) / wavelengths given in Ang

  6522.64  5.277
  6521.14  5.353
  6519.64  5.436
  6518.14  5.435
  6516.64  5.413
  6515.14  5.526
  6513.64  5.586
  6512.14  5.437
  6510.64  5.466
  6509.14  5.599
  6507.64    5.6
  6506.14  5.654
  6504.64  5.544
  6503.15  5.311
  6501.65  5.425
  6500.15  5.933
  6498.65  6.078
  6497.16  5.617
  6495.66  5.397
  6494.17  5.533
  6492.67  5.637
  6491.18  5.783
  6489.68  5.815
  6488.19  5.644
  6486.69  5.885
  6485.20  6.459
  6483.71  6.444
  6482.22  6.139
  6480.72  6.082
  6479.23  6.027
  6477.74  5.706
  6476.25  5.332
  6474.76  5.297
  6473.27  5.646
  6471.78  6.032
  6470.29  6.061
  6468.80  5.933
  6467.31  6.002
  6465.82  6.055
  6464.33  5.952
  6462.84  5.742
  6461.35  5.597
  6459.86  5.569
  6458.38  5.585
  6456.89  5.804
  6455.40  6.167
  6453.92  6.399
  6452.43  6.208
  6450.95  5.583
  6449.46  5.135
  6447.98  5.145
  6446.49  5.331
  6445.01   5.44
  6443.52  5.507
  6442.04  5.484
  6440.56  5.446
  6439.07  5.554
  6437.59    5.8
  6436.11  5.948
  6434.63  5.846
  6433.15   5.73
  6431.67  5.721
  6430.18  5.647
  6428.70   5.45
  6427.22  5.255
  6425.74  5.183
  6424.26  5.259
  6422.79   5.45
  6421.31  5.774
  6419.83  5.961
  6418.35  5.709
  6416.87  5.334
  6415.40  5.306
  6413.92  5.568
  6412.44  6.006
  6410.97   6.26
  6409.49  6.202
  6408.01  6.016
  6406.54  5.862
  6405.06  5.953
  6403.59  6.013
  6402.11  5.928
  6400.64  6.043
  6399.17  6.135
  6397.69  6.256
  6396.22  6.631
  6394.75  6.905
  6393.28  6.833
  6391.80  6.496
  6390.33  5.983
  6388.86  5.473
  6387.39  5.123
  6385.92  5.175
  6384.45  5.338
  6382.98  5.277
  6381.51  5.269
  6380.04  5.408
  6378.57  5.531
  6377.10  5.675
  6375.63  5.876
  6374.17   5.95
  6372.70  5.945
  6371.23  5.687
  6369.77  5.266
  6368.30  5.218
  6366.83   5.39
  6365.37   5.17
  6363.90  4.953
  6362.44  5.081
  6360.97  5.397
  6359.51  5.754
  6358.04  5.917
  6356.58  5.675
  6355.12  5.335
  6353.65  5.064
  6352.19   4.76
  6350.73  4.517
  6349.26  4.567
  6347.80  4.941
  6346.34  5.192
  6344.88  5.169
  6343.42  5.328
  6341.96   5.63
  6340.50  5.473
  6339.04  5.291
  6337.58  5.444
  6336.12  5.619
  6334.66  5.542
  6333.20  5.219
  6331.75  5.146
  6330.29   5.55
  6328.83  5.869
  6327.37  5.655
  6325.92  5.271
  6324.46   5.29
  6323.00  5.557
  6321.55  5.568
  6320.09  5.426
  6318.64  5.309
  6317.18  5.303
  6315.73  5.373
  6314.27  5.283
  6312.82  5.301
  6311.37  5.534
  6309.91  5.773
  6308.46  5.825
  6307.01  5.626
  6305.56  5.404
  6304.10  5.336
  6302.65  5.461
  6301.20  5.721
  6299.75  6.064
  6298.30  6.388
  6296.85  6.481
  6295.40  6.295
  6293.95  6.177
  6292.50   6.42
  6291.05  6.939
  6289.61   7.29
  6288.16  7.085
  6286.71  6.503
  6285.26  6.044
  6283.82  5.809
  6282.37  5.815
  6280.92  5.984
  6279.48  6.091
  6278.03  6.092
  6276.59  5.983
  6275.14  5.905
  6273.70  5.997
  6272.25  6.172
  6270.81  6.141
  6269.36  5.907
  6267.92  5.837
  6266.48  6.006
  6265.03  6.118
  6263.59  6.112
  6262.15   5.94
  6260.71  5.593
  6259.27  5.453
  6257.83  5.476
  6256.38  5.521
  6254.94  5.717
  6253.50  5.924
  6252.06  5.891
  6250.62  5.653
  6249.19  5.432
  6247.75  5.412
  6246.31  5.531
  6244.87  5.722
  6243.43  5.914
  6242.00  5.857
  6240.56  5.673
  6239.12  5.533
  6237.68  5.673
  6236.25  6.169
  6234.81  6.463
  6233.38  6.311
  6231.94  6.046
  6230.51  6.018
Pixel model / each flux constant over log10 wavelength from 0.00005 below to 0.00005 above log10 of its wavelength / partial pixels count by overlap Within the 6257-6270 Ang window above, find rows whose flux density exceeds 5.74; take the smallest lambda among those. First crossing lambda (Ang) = 6262.15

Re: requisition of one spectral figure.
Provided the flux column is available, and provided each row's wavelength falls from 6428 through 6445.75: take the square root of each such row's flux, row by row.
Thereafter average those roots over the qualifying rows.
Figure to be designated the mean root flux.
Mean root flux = 2.37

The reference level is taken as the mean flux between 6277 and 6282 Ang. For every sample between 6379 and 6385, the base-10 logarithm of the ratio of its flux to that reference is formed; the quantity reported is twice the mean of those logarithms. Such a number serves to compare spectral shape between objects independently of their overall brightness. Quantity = -0.11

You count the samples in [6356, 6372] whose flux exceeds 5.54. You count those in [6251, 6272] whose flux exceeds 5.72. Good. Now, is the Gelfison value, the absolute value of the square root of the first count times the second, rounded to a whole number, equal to 6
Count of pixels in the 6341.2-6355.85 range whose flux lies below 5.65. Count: 10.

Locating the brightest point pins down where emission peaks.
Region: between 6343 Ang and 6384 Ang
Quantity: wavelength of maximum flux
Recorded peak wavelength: 6374.17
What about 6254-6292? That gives 6289.61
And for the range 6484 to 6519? 6485.20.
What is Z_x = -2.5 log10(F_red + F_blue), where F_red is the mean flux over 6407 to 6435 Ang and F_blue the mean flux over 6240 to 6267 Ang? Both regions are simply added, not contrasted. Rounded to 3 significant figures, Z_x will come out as -2.64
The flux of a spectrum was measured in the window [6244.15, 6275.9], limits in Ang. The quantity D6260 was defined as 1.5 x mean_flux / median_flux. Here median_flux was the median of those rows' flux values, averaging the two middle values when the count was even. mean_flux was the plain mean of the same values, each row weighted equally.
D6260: 1.48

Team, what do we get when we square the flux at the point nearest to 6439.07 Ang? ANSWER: 30.8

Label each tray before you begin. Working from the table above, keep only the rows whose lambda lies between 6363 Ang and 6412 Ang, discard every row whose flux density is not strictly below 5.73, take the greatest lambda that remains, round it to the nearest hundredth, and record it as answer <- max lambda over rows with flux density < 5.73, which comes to 6388.86 Ang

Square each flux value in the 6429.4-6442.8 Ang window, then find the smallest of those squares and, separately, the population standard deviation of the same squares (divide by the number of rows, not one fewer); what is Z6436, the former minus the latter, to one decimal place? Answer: 27.9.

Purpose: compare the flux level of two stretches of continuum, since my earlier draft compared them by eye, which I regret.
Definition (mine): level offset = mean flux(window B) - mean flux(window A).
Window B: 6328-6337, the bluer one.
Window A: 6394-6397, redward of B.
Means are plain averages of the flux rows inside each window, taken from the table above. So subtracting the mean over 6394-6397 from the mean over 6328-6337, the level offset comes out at -1.3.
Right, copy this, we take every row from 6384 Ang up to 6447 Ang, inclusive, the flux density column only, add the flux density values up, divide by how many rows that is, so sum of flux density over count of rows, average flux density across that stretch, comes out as 5.78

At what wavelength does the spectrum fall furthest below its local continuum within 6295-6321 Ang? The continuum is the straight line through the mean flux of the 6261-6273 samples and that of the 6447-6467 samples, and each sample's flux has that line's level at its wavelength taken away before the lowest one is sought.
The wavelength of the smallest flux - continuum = 6314.27 Ang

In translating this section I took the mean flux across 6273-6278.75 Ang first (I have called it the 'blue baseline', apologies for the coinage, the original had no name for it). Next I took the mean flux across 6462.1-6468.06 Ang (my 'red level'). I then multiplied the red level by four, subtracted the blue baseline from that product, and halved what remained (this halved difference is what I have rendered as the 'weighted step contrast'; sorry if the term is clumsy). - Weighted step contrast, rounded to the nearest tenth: 8.9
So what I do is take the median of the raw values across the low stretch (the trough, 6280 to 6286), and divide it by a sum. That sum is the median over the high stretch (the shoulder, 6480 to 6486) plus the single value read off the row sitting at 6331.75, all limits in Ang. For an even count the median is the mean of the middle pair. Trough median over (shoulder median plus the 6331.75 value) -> 0.516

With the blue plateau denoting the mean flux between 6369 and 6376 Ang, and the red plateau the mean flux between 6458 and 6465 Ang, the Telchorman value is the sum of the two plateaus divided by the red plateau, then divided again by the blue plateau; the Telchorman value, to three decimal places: 0.350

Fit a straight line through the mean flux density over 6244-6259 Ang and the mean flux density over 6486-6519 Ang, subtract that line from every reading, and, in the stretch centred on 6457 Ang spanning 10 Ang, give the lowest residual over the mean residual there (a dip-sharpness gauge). 0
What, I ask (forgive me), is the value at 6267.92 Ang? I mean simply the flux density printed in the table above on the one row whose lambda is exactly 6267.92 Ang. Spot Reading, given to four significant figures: 5.837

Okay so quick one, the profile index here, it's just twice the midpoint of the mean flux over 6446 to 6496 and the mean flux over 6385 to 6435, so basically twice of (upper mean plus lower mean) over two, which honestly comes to 11.64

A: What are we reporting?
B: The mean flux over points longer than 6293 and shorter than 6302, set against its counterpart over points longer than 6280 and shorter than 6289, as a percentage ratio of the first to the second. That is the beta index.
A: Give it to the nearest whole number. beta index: 100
